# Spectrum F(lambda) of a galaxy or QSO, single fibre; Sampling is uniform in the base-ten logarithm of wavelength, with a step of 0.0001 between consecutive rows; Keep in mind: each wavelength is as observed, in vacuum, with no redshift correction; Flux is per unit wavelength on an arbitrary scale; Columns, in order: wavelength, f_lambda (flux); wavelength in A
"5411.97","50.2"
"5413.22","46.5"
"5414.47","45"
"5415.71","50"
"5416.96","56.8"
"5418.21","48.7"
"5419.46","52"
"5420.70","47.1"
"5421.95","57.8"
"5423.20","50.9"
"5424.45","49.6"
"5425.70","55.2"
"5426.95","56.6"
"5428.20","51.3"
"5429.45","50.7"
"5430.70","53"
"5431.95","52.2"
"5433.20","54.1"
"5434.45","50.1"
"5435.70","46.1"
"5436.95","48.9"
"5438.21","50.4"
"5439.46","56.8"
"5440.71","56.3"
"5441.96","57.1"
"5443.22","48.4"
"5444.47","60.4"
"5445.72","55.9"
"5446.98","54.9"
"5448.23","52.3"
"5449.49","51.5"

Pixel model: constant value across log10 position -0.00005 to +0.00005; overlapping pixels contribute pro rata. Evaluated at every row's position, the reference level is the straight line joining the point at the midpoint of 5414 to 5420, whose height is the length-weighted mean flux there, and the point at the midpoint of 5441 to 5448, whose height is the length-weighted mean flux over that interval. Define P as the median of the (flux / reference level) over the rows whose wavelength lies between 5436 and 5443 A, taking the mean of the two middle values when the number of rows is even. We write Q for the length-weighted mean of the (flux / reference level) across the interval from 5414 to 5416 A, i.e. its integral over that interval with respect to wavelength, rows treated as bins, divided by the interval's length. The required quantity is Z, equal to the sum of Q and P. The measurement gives 1.97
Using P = 1.03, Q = 0.94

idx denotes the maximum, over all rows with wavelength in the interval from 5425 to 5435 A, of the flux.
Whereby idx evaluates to 56.6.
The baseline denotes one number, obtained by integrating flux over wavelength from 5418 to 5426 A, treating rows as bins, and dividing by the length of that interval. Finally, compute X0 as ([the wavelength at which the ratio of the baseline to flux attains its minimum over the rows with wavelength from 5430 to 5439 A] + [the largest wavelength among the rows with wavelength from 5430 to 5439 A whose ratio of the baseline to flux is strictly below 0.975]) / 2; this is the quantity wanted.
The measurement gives 5433.2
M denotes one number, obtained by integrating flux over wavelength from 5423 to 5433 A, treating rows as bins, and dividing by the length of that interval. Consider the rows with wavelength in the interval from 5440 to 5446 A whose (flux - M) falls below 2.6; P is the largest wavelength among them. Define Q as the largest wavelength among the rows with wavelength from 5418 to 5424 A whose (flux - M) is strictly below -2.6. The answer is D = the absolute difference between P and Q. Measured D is 22.5 A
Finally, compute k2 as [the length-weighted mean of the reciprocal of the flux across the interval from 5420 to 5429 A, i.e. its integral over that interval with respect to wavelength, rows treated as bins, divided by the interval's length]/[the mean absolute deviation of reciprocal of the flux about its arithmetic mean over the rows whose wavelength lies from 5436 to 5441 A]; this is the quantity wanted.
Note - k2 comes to 16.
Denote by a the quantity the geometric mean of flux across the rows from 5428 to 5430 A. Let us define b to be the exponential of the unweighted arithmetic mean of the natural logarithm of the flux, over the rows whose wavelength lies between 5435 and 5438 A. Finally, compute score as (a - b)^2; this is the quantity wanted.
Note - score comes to 12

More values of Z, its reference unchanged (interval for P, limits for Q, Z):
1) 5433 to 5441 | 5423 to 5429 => 1.95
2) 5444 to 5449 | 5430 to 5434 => 1.99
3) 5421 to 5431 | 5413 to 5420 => 1.98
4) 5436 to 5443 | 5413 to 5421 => 2.01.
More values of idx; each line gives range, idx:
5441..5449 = 60.4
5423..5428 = 56.6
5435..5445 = 60.4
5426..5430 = 56.6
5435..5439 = 50.4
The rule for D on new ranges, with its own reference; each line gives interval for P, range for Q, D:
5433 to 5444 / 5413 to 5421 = 22.5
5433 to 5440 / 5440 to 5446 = 5.0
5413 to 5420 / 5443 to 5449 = 23.8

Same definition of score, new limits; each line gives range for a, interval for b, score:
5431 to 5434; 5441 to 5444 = 0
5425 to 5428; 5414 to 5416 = 72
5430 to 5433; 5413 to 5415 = 47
